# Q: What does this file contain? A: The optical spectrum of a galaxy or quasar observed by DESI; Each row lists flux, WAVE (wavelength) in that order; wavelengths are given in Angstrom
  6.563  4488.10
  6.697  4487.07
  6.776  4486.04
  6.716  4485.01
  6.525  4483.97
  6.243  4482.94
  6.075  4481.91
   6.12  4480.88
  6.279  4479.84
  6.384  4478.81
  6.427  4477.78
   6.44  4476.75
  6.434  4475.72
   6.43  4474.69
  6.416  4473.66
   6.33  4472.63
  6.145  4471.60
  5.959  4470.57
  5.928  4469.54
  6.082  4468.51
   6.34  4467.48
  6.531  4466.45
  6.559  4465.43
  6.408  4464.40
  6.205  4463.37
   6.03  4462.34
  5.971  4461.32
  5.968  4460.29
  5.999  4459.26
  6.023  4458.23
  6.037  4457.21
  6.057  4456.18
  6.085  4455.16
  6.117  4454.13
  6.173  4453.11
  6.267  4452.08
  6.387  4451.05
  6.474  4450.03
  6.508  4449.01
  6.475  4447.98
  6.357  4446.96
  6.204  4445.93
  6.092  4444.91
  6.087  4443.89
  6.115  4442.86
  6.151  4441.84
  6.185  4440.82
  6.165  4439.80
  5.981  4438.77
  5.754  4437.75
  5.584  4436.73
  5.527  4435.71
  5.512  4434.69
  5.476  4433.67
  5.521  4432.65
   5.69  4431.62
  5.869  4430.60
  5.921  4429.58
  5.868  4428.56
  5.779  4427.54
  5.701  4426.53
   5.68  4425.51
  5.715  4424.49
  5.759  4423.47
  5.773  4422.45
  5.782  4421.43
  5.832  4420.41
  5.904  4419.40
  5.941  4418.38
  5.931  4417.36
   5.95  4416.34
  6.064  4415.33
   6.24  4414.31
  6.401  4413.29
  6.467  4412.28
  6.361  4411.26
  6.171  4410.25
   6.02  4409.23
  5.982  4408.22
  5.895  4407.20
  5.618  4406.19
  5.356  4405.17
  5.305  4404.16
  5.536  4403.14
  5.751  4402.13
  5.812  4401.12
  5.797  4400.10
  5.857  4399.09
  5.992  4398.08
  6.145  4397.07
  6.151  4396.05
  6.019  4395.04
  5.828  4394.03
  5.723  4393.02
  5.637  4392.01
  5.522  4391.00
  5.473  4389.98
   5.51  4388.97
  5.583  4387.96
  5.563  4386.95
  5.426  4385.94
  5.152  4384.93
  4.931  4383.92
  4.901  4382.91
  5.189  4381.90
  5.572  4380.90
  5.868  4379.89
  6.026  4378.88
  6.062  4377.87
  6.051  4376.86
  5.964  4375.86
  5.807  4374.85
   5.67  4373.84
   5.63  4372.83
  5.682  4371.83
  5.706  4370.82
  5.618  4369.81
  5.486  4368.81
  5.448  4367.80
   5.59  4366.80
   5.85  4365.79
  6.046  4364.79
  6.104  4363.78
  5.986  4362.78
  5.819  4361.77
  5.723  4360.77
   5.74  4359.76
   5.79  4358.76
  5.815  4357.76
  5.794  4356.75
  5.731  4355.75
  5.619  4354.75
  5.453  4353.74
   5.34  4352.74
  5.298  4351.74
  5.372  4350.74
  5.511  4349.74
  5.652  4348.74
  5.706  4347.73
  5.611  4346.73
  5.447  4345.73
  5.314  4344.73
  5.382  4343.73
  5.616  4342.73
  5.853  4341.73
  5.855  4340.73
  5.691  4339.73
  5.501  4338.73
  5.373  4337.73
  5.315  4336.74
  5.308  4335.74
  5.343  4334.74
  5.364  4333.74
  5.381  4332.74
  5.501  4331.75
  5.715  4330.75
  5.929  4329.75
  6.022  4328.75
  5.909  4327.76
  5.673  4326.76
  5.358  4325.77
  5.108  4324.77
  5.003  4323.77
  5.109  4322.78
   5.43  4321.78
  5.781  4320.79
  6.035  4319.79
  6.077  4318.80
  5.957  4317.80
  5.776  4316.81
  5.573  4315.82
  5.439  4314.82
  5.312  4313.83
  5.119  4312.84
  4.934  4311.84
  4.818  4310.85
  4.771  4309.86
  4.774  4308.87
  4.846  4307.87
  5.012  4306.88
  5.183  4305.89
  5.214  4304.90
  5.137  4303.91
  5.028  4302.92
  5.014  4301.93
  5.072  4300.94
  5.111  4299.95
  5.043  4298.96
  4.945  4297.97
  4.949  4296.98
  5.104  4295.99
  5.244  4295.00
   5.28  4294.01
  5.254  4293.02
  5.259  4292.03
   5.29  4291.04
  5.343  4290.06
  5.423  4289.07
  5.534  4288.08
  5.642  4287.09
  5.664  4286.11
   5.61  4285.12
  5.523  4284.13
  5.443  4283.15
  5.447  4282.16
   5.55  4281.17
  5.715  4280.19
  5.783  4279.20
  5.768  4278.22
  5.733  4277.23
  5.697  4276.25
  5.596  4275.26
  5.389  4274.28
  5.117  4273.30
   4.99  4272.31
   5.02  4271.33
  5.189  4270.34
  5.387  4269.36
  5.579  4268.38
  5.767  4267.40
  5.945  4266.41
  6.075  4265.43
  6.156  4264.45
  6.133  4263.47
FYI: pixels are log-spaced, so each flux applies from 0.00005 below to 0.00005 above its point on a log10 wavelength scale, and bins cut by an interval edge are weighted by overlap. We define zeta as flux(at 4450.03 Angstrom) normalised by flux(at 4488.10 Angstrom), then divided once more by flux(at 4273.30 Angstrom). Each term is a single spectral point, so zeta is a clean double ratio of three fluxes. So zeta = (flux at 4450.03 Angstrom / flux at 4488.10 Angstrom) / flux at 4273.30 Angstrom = 0.193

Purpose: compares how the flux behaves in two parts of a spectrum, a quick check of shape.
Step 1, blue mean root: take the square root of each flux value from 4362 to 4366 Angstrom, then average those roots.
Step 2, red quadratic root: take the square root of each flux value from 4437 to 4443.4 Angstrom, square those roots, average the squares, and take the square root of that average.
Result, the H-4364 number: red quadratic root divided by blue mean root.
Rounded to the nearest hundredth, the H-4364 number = 1.01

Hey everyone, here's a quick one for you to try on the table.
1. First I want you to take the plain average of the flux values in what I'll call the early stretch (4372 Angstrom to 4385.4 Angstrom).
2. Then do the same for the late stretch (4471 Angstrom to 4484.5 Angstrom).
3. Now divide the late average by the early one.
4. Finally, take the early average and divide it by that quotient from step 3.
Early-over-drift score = 5.0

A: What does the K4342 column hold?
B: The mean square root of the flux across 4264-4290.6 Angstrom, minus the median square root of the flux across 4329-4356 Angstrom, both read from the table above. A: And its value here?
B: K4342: 0.012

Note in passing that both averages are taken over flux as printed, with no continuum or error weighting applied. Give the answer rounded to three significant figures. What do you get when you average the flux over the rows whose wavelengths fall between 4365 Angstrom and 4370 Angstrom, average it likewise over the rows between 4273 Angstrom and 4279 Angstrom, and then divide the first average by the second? 1.01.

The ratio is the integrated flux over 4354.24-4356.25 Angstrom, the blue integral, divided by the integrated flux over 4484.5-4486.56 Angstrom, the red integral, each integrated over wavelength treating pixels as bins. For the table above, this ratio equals 0.82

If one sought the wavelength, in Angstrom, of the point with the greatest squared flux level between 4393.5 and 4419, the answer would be 4412.28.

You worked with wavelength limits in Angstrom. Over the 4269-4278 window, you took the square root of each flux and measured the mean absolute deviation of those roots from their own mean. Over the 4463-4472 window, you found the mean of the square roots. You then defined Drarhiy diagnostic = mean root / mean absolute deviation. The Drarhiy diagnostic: 49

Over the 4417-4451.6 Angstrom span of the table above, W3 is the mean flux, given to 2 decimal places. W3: 5.93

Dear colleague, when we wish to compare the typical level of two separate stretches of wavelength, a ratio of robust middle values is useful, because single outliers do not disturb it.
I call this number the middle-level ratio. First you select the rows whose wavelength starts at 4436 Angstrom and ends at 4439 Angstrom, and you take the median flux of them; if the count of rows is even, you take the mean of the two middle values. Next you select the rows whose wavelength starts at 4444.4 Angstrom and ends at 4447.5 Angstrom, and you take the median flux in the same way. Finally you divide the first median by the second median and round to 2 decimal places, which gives 0.93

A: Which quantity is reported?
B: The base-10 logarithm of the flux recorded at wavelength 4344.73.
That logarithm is 0.73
